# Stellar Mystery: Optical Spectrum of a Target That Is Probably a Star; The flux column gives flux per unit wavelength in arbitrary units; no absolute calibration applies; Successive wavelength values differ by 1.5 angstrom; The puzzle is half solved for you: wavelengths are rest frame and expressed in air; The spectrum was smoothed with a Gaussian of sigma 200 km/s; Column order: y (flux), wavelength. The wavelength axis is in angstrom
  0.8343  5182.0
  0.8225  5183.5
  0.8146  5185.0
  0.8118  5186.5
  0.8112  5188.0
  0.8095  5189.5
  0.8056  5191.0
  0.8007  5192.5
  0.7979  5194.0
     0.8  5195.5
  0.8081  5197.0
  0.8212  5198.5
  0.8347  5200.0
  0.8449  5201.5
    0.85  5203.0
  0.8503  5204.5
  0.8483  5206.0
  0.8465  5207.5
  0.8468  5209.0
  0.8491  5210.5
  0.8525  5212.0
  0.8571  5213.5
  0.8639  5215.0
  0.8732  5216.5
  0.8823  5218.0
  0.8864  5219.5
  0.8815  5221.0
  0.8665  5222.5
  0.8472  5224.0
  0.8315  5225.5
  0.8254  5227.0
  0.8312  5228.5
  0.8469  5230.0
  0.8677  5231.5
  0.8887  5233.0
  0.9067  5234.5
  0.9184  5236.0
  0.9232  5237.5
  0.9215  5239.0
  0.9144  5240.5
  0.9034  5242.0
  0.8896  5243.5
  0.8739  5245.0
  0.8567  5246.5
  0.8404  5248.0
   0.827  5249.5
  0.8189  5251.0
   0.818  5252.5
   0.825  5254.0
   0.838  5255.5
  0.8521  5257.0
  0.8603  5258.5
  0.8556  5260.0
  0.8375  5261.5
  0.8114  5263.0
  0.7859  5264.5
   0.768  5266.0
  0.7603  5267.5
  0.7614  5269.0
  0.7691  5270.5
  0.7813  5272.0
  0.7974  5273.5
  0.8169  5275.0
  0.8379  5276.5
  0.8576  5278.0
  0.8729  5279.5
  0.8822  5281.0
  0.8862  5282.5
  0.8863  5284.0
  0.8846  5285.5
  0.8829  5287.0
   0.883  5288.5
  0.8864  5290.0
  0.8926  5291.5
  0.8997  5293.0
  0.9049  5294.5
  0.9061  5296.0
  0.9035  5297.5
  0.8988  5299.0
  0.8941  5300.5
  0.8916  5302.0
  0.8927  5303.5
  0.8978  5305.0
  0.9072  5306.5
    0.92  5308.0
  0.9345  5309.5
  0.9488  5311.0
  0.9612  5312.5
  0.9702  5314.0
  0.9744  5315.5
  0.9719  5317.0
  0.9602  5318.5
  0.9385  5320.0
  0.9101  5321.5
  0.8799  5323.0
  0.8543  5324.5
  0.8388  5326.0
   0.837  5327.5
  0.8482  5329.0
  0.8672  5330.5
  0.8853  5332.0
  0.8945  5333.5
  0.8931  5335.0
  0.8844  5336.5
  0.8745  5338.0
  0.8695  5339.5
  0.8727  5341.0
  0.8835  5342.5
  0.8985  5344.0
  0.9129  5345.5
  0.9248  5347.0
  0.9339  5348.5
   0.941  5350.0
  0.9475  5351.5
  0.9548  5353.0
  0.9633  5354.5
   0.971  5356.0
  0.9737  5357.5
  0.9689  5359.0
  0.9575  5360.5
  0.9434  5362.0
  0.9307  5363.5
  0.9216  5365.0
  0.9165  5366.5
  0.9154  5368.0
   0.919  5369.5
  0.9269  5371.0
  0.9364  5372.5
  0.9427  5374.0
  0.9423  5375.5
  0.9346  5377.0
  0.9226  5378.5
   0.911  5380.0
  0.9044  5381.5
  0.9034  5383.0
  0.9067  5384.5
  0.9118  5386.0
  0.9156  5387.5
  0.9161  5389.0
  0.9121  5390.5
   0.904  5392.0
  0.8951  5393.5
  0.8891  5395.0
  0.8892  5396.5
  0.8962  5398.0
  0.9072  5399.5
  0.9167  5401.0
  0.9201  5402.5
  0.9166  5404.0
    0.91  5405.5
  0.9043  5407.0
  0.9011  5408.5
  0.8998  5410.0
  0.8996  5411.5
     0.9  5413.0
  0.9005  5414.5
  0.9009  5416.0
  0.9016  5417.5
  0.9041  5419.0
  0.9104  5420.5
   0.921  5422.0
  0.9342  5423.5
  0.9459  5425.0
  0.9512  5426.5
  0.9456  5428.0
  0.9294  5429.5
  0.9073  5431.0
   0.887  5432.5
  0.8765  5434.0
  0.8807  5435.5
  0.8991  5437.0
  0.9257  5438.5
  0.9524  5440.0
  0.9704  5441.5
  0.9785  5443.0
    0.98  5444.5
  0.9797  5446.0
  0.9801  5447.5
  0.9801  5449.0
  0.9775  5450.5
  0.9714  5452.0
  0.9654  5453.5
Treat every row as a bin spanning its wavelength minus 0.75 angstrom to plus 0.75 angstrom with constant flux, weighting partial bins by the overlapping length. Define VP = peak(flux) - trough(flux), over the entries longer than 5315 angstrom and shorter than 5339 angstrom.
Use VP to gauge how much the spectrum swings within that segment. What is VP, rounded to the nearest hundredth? 0.14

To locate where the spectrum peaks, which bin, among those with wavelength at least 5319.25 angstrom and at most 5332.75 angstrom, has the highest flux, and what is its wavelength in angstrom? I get 5320.0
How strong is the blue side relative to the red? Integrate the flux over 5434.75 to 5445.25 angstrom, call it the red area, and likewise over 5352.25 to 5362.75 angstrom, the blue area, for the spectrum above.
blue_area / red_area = 1.0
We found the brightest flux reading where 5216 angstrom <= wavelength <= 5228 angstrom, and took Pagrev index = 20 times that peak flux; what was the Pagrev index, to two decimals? 17.73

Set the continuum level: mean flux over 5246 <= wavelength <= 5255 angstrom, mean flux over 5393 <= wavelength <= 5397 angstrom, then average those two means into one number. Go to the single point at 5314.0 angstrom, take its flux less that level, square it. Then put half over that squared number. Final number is 42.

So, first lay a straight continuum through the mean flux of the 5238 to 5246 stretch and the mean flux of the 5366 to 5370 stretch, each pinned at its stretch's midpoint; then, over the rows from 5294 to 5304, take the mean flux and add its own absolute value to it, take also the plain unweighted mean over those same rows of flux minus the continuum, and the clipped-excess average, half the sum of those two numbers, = 0.894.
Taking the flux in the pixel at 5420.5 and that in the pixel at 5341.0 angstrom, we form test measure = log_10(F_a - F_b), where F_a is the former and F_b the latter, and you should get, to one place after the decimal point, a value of -1.4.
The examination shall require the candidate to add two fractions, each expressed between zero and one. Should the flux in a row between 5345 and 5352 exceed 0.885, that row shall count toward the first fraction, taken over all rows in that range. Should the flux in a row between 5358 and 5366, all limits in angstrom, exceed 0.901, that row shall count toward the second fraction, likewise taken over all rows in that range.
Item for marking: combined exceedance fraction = 2.0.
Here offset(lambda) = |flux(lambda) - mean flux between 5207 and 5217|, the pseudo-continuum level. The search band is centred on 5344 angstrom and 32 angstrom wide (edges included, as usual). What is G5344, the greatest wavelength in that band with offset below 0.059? 5345.5 angstrom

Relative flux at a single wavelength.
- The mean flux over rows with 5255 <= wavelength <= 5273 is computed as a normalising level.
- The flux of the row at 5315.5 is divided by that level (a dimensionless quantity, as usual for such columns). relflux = 1.21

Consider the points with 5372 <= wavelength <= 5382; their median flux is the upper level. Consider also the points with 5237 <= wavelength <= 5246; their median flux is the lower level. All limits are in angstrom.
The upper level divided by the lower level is 1.03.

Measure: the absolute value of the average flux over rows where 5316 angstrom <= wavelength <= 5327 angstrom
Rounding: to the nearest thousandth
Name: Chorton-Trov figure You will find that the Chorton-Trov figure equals 0.908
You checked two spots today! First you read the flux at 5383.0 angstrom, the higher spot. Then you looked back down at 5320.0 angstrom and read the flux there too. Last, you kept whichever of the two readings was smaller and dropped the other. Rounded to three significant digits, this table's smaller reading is 0.903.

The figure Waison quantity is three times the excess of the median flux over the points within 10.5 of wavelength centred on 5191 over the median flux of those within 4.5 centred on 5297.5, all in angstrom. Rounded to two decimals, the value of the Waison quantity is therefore -0.29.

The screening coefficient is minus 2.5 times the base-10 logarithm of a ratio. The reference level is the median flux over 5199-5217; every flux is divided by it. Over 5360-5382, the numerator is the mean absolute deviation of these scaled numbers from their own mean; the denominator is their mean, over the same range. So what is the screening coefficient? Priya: 4.7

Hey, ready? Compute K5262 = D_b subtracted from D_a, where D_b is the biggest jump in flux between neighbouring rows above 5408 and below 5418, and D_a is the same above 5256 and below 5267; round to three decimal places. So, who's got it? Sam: 0.025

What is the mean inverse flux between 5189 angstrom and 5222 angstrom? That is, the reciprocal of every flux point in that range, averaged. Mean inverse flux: 1.19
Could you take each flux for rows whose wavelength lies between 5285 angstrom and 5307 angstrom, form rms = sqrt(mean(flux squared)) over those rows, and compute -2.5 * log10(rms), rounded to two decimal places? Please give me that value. 0.12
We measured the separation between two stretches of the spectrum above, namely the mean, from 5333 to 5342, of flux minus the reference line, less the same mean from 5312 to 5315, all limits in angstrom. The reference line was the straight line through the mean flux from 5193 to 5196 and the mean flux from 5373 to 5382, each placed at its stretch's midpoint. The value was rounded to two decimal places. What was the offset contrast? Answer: -0.10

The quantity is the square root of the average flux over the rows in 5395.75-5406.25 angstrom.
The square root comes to 0.953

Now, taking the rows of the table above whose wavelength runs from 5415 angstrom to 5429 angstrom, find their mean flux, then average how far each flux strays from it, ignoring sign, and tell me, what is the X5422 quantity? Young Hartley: 0.018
